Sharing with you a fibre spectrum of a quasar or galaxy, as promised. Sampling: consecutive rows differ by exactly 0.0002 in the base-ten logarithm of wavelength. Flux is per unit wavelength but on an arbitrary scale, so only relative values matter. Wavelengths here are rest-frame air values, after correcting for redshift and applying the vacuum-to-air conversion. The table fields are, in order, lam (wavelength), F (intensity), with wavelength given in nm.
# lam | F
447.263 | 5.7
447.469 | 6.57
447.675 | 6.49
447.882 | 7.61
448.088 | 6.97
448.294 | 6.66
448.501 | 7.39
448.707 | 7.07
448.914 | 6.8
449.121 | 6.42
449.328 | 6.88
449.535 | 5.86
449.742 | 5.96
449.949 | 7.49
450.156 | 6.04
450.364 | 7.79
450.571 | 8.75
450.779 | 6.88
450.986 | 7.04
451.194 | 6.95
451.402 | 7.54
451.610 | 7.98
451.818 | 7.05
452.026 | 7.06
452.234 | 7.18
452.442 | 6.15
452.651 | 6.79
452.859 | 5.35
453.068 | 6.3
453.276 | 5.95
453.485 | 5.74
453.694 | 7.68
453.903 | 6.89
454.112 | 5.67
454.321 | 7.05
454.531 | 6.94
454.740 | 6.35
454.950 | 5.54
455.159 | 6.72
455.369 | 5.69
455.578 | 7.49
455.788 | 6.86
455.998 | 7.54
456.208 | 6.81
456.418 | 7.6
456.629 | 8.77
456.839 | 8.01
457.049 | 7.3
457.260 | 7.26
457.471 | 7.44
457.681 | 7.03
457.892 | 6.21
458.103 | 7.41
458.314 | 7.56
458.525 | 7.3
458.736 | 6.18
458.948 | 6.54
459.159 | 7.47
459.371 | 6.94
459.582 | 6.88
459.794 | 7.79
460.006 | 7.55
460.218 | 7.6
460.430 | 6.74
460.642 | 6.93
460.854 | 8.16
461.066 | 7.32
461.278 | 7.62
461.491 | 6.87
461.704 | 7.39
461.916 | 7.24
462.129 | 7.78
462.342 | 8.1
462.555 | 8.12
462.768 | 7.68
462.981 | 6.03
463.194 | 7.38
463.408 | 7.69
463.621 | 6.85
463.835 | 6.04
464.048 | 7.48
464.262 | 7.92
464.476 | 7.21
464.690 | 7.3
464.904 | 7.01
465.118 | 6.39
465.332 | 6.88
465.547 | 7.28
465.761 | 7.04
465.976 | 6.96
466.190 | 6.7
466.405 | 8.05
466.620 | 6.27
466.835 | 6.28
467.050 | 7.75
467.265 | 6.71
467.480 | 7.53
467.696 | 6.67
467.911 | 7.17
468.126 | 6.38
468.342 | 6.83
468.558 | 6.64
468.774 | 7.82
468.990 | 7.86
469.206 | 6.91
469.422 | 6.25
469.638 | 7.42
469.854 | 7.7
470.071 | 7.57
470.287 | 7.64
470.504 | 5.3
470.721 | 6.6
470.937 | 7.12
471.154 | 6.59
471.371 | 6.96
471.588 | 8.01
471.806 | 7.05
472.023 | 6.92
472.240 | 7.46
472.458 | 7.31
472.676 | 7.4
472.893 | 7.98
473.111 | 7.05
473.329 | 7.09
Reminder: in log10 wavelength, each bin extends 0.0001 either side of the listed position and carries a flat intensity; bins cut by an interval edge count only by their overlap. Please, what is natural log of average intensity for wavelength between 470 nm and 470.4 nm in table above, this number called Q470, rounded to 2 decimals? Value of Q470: 2.03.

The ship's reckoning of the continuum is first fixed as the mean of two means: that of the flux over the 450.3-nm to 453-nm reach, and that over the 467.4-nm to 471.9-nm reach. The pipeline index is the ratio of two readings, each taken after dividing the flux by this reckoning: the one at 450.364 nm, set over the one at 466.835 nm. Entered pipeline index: 1.24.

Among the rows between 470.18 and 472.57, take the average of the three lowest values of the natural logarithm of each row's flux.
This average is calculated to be 1.81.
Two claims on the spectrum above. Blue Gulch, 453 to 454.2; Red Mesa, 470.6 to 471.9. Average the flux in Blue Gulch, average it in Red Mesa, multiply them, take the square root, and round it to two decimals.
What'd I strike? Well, 6.70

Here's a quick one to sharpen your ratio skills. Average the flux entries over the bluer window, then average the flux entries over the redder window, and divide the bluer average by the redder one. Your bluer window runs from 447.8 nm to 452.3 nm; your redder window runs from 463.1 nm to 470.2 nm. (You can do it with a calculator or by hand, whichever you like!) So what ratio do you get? 0.996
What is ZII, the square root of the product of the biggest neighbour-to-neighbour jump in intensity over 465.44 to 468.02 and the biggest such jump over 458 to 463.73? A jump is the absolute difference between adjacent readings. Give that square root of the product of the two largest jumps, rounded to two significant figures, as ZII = 1.7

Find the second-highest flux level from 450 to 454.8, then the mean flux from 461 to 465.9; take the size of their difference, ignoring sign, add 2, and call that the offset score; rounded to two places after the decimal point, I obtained 2.74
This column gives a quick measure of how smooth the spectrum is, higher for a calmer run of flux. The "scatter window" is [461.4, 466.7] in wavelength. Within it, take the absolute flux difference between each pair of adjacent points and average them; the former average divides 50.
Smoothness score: 79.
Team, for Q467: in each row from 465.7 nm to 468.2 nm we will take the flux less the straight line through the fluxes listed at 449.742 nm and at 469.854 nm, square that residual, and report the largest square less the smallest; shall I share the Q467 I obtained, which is 1.4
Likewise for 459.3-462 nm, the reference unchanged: 1.5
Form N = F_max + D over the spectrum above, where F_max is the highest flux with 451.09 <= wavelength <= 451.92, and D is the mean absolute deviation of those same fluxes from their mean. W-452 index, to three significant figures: 8.36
